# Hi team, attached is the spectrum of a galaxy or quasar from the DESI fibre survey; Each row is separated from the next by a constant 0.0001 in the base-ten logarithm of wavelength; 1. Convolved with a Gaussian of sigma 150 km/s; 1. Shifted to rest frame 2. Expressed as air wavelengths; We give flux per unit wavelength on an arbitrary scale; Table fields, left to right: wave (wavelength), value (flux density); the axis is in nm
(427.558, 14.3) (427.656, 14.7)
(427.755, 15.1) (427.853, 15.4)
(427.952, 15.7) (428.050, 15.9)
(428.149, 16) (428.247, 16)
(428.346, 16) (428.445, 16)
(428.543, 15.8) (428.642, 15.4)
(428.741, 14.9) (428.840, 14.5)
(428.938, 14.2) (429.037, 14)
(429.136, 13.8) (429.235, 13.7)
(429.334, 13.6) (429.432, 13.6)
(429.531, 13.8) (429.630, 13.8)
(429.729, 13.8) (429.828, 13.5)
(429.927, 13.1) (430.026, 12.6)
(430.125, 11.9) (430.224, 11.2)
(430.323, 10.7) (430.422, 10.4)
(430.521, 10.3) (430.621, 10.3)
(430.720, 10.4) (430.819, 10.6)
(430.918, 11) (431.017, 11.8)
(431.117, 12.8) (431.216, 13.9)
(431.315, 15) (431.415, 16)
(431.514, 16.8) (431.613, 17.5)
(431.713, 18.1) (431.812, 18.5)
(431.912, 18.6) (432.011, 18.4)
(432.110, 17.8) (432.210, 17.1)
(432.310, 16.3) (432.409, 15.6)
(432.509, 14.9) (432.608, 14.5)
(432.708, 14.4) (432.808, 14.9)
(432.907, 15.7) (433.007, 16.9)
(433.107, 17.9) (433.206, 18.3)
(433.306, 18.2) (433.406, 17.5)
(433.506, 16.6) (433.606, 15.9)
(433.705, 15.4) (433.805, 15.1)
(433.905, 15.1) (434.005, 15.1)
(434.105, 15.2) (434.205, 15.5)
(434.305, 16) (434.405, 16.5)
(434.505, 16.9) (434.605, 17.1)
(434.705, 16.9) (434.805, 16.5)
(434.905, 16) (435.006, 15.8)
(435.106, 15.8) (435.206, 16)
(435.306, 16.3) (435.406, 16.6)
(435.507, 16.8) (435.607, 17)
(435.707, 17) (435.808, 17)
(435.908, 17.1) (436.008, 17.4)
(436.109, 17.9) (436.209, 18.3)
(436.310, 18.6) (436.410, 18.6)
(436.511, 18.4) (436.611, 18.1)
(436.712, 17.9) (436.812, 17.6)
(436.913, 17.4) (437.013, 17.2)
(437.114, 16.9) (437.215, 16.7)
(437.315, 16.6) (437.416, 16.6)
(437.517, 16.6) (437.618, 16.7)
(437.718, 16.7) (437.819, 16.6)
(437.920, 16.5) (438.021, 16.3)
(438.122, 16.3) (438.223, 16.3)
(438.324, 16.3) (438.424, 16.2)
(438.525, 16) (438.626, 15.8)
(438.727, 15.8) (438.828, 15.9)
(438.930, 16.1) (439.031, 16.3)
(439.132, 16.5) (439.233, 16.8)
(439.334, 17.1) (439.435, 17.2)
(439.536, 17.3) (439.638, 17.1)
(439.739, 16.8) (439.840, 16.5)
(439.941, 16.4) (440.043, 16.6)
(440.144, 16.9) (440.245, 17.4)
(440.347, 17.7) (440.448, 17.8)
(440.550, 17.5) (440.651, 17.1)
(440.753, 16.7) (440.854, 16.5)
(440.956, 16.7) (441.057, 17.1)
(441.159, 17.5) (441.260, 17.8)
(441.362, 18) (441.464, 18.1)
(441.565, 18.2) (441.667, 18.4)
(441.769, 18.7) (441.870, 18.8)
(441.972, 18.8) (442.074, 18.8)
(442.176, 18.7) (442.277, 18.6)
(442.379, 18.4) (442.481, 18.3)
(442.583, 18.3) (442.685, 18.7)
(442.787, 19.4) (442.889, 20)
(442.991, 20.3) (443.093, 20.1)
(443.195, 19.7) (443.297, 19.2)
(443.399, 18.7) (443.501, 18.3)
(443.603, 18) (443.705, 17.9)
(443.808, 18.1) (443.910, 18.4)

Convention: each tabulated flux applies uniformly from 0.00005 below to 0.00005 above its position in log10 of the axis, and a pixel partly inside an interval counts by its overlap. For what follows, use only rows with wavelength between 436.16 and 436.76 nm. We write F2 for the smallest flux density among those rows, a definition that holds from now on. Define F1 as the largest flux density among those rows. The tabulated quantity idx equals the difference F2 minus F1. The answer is -0.7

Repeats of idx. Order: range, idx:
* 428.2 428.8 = -1.1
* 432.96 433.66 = -2.4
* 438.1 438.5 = -0.1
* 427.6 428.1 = -1.2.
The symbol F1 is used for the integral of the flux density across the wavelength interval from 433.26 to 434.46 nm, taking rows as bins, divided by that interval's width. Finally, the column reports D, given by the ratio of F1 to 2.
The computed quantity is 8.0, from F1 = 16.0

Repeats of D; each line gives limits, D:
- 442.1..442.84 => 9.3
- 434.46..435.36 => 8.2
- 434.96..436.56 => 8.6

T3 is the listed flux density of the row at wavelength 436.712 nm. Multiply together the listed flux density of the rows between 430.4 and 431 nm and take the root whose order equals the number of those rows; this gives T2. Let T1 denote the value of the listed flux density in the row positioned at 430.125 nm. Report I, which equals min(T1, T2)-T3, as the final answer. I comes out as -7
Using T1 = 11.9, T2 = 10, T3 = 17.9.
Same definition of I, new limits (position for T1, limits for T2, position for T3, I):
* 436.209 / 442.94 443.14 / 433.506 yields 2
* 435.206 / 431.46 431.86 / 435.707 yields -1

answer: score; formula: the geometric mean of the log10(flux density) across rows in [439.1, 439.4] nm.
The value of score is 1.23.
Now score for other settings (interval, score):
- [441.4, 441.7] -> 1.26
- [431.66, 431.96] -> 1.26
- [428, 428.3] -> 1.20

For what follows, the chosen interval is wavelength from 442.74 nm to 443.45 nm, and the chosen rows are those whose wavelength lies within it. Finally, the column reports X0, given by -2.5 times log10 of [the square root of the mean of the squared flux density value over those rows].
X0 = -3.23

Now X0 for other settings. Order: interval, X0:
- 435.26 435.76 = -3.06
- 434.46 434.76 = -3.07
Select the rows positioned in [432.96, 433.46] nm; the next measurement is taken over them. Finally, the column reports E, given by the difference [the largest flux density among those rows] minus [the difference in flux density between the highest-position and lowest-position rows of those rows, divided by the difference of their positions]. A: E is 16.8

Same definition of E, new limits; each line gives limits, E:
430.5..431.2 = 8.6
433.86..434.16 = 14.7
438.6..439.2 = 15.1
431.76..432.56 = 23.8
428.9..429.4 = 15.7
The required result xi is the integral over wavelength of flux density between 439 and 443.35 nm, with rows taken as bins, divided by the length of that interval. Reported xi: 17.9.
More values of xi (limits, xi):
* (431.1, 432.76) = 16.3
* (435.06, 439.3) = 16.8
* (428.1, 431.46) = 13.4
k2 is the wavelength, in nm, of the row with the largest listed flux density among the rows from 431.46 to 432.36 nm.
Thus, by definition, 431.912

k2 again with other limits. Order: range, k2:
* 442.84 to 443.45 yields 442.991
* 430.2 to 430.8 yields 430.224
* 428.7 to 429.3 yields 428.741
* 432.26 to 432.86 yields 432.310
